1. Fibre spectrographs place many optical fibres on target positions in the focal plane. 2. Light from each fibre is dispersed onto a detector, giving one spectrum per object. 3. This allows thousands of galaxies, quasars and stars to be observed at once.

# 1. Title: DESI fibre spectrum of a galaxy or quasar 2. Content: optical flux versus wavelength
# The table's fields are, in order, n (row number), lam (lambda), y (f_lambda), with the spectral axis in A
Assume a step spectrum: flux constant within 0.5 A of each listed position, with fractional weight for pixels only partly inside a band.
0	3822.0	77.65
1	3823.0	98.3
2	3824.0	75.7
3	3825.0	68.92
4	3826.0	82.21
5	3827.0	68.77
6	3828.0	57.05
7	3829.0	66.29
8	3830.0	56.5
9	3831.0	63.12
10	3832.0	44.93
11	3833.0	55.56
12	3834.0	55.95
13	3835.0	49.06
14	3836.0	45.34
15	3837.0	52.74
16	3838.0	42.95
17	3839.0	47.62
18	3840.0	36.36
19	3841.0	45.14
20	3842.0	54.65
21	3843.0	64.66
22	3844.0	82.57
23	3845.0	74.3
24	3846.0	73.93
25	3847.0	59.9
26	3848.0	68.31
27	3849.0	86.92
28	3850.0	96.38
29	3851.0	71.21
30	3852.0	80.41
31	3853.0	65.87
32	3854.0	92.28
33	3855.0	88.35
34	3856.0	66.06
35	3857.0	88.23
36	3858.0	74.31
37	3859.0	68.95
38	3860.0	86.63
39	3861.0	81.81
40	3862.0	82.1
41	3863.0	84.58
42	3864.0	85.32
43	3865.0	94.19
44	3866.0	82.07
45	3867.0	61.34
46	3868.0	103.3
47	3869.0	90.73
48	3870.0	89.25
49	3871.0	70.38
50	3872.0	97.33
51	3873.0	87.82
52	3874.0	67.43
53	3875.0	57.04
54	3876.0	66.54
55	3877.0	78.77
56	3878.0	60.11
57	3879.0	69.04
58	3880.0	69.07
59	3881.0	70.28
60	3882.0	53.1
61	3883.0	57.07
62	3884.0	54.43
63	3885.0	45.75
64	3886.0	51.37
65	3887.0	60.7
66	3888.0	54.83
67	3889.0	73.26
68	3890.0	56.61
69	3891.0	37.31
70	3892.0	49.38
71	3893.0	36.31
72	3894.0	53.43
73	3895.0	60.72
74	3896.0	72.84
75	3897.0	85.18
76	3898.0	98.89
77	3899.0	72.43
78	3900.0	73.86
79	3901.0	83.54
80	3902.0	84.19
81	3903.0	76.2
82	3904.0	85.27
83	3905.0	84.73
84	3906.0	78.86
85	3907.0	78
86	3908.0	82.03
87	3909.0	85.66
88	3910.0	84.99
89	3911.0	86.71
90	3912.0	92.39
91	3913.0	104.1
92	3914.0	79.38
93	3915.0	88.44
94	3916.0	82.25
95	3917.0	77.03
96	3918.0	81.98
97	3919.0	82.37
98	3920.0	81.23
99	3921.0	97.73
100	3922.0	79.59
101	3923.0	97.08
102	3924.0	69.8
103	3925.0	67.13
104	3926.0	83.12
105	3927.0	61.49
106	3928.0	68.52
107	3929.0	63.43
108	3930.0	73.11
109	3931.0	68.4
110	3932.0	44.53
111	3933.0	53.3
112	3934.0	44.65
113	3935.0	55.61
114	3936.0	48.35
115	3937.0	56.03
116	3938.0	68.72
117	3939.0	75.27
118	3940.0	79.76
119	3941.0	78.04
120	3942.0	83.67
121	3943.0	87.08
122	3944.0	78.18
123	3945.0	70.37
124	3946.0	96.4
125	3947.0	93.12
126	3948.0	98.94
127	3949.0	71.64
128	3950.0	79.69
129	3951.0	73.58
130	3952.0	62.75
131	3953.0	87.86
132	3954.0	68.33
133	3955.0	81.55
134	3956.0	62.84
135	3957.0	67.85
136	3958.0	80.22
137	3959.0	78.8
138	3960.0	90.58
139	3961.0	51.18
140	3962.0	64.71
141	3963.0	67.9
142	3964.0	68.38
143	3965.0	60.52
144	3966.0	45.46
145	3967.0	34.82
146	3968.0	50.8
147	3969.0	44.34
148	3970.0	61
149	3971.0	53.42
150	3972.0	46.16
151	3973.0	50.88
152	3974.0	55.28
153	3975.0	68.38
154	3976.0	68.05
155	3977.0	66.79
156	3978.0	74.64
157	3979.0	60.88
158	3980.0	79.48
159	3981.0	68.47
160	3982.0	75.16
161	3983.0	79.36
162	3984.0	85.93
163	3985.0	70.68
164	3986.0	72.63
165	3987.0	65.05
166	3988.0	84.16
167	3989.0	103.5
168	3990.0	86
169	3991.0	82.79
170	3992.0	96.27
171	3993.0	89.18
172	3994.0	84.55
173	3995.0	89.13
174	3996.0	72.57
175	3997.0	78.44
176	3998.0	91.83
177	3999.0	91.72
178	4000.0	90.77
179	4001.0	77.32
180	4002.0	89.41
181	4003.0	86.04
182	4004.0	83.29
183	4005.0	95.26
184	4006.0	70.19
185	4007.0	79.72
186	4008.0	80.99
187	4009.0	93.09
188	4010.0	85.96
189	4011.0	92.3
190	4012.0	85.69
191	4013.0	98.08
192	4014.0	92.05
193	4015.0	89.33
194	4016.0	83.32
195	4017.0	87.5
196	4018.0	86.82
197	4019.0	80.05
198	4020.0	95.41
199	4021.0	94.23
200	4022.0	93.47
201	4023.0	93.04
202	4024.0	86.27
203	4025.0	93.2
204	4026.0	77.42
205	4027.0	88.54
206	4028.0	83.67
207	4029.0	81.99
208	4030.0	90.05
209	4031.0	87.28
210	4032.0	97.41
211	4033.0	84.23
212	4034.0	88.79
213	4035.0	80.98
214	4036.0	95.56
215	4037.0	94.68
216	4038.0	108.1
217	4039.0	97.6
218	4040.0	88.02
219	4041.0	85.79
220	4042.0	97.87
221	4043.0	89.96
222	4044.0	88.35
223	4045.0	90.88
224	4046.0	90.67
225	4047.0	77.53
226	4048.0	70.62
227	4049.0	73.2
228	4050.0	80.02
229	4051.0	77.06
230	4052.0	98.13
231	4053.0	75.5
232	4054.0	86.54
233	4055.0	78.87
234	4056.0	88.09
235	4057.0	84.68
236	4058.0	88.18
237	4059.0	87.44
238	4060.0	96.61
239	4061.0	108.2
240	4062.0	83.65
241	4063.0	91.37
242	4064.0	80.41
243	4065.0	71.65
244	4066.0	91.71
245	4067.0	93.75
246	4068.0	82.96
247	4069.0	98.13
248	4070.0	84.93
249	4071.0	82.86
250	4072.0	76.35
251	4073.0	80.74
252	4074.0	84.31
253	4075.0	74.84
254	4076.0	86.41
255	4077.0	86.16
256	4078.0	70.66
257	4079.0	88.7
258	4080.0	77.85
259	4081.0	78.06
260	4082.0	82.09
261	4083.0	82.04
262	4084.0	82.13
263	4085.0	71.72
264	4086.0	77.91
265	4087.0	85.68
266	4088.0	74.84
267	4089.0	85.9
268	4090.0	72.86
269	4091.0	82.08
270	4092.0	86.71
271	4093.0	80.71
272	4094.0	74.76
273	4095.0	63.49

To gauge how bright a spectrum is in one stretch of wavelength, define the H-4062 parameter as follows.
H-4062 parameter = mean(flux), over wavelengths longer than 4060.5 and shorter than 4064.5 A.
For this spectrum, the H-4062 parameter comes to 91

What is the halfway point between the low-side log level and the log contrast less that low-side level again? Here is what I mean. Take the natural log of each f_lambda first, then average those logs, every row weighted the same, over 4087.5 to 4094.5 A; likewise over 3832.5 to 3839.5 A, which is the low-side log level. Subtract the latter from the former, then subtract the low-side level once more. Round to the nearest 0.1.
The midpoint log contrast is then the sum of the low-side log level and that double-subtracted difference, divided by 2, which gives 0.2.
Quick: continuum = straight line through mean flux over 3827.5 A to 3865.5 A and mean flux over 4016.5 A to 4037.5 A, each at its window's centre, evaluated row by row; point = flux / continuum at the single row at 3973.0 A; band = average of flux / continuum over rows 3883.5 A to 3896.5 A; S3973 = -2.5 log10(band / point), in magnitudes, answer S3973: -0.20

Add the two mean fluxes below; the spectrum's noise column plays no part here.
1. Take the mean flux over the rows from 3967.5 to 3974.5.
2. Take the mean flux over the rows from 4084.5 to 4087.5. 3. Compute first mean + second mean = 130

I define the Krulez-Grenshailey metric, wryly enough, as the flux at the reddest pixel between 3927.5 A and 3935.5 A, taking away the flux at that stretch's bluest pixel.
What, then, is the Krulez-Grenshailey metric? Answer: -12.9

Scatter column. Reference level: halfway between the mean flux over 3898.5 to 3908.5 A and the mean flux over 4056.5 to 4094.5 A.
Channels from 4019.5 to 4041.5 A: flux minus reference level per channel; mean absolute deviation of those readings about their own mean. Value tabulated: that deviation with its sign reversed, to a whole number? -5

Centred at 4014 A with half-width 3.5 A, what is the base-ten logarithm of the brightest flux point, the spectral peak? 1.99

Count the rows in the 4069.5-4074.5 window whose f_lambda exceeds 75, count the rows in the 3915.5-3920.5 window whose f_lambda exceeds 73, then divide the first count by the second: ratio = 1.0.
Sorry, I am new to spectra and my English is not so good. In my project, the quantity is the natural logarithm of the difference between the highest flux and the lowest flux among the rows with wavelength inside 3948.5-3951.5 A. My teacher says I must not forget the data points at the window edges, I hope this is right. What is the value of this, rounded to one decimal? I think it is 2.1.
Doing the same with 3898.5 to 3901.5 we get 2.4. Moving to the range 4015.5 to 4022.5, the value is 2.7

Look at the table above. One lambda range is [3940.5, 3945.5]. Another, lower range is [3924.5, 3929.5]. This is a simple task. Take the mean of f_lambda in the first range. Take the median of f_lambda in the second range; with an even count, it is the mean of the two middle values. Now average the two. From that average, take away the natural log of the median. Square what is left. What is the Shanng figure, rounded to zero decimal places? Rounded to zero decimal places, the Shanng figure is 4774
